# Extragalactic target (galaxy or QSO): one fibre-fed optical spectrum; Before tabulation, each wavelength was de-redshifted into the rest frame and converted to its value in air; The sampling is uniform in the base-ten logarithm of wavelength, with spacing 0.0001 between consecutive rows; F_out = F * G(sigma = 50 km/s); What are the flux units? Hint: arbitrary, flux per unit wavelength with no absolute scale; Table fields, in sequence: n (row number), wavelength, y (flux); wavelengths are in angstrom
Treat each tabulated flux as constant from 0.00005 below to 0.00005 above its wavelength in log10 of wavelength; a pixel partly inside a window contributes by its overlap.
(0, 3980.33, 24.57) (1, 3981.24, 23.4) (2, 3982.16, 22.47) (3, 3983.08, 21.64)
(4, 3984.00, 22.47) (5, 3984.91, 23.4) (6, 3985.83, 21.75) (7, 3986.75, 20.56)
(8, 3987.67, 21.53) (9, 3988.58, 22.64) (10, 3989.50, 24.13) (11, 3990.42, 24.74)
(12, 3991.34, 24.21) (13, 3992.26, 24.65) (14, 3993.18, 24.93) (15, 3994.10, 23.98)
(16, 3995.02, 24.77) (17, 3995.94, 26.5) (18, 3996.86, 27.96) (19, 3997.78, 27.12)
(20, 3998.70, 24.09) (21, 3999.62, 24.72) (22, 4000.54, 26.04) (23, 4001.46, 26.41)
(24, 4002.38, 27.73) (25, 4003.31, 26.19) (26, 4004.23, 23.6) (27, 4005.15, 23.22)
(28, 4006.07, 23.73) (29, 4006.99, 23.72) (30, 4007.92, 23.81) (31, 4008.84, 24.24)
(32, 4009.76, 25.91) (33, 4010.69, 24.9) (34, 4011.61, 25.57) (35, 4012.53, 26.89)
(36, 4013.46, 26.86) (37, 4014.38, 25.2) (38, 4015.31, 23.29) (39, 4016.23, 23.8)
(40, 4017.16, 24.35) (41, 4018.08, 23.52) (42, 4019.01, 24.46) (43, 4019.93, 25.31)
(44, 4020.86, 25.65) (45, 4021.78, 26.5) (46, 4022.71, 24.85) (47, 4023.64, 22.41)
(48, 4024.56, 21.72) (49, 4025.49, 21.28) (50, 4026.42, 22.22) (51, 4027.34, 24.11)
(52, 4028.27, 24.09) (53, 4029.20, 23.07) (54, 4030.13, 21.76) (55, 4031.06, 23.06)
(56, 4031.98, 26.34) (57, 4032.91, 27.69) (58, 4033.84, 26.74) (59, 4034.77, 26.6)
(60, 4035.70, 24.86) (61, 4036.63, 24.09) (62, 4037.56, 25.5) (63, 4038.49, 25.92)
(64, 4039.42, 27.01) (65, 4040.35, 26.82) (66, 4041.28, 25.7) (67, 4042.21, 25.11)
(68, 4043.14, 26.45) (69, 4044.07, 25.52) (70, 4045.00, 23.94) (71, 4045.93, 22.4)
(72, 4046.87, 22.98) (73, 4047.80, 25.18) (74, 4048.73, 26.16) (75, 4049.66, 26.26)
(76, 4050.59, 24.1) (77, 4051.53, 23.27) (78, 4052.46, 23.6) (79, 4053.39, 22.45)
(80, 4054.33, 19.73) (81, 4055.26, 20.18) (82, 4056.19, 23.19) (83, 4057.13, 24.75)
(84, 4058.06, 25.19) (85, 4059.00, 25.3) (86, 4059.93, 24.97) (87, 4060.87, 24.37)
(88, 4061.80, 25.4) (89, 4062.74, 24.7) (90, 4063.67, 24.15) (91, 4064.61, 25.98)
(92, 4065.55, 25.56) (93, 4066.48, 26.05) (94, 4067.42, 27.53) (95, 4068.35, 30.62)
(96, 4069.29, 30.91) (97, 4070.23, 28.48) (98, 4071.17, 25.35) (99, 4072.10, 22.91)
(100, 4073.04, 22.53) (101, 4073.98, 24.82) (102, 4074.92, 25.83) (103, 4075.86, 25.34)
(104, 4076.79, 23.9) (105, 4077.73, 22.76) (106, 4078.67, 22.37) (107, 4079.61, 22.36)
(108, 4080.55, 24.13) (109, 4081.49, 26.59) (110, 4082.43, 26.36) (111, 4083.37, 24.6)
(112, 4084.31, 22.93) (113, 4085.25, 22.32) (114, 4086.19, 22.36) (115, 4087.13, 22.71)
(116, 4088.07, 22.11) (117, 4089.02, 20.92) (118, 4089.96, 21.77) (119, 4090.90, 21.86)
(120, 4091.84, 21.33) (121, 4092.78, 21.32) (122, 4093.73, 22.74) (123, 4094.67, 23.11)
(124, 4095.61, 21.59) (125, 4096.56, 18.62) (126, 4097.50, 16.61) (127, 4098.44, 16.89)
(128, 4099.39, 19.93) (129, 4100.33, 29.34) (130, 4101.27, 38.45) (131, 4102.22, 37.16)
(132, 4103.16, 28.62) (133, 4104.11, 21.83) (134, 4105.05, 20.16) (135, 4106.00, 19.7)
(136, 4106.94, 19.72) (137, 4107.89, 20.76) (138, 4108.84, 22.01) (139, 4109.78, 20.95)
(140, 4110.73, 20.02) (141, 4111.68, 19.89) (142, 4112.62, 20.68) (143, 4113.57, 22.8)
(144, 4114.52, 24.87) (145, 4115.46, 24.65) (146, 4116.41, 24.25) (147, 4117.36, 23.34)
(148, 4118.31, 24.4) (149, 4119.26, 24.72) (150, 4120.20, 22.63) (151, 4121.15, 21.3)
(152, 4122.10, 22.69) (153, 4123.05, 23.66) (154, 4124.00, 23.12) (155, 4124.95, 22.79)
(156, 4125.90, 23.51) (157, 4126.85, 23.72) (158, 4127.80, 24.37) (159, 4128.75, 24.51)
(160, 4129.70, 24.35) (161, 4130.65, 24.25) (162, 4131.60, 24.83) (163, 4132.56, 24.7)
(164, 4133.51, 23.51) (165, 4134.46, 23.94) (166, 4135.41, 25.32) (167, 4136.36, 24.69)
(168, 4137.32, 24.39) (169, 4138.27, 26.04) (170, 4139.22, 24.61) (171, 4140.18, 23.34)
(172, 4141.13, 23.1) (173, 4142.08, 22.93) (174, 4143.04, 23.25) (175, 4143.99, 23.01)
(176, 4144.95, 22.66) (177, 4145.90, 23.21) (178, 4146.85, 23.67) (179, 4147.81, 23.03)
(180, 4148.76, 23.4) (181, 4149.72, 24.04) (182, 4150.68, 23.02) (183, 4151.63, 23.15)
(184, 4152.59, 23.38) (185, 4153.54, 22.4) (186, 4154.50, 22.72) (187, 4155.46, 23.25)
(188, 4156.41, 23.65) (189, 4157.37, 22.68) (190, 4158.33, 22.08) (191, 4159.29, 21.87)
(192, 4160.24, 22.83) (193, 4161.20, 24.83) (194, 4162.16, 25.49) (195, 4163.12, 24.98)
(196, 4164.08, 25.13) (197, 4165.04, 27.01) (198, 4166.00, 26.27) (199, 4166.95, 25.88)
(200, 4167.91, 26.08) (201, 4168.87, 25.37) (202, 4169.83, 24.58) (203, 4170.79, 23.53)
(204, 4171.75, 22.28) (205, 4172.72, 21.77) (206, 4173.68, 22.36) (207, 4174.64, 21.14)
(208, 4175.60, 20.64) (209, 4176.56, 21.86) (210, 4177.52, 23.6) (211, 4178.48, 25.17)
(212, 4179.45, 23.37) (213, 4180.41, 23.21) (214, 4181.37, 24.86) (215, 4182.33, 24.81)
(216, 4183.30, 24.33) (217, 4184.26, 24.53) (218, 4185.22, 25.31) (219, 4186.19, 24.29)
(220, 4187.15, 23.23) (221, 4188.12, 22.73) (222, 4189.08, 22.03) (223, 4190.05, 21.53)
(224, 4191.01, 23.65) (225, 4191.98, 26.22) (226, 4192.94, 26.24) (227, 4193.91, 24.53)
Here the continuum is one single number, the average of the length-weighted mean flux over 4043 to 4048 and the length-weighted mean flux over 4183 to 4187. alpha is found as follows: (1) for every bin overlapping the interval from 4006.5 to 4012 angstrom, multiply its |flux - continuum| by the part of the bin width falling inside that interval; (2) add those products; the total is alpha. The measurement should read 4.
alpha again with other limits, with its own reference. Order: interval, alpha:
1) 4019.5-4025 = 9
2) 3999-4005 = 10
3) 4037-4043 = 10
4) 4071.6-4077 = 6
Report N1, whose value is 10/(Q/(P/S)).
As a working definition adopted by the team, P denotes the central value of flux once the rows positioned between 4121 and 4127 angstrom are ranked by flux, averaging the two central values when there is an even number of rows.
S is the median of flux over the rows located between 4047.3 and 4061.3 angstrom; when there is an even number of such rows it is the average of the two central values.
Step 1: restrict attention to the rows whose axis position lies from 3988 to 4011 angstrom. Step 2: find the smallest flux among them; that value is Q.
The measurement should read 0.42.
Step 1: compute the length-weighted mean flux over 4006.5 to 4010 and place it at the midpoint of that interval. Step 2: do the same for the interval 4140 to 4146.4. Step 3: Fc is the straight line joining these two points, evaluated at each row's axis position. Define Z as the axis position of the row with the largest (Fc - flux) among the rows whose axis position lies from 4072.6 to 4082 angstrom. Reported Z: 4079.61 angstrom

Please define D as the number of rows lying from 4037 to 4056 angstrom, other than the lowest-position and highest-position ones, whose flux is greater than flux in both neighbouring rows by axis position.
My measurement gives 4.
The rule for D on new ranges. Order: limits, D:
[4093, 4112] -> 3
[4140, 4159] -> 5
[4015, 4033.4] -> 3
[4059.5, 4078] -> 4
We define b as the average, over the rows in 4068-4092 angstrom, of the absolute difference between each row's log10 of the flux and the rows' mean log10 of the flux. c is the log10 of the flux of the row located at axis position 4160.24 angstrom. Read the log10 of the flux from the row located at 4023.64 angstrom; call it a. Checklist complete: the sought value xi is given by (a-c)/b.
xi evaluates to -0.2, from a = 1.35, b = 0.037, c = 1.36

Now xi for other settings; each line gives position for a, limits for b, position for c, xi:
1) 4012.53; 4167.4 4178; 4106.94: 4.9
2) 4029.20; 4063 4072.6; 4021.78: -1.8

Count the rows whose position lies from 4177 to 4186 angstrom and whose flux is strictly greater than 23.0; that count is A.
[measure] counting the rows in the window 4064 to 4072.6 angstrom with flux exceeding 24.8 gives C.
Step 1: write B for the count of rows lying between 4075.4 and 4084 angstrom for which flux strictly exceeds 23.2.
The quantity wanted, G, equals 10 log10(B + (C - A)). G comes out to 7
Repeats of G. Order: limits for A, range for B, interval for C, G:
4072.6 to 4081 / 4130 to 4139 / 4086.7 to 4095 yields 6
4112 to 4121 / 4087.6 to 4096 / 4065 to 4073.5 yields 0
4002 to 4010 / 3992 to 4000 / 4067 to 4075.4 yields 8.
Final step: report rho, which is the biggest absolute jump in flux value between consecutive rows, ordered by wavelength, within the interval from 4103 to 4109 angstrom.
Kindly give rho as 6.8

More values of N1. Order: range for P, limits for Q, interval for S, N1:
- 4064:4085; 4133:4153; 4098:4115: 0.54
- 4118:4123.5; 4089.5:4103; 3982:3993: 0.62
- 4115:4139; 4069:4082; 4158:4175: 0.44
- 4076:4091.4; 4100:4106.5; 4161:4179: 0.46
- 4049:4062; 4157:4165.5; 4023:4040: 0.46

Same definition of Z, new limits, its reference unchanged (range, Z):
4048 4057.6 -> 4054.33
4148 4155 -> 4153.54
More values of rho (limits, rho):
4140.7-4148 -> 0.6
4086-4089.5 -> 1.2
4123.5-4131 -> 0.7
